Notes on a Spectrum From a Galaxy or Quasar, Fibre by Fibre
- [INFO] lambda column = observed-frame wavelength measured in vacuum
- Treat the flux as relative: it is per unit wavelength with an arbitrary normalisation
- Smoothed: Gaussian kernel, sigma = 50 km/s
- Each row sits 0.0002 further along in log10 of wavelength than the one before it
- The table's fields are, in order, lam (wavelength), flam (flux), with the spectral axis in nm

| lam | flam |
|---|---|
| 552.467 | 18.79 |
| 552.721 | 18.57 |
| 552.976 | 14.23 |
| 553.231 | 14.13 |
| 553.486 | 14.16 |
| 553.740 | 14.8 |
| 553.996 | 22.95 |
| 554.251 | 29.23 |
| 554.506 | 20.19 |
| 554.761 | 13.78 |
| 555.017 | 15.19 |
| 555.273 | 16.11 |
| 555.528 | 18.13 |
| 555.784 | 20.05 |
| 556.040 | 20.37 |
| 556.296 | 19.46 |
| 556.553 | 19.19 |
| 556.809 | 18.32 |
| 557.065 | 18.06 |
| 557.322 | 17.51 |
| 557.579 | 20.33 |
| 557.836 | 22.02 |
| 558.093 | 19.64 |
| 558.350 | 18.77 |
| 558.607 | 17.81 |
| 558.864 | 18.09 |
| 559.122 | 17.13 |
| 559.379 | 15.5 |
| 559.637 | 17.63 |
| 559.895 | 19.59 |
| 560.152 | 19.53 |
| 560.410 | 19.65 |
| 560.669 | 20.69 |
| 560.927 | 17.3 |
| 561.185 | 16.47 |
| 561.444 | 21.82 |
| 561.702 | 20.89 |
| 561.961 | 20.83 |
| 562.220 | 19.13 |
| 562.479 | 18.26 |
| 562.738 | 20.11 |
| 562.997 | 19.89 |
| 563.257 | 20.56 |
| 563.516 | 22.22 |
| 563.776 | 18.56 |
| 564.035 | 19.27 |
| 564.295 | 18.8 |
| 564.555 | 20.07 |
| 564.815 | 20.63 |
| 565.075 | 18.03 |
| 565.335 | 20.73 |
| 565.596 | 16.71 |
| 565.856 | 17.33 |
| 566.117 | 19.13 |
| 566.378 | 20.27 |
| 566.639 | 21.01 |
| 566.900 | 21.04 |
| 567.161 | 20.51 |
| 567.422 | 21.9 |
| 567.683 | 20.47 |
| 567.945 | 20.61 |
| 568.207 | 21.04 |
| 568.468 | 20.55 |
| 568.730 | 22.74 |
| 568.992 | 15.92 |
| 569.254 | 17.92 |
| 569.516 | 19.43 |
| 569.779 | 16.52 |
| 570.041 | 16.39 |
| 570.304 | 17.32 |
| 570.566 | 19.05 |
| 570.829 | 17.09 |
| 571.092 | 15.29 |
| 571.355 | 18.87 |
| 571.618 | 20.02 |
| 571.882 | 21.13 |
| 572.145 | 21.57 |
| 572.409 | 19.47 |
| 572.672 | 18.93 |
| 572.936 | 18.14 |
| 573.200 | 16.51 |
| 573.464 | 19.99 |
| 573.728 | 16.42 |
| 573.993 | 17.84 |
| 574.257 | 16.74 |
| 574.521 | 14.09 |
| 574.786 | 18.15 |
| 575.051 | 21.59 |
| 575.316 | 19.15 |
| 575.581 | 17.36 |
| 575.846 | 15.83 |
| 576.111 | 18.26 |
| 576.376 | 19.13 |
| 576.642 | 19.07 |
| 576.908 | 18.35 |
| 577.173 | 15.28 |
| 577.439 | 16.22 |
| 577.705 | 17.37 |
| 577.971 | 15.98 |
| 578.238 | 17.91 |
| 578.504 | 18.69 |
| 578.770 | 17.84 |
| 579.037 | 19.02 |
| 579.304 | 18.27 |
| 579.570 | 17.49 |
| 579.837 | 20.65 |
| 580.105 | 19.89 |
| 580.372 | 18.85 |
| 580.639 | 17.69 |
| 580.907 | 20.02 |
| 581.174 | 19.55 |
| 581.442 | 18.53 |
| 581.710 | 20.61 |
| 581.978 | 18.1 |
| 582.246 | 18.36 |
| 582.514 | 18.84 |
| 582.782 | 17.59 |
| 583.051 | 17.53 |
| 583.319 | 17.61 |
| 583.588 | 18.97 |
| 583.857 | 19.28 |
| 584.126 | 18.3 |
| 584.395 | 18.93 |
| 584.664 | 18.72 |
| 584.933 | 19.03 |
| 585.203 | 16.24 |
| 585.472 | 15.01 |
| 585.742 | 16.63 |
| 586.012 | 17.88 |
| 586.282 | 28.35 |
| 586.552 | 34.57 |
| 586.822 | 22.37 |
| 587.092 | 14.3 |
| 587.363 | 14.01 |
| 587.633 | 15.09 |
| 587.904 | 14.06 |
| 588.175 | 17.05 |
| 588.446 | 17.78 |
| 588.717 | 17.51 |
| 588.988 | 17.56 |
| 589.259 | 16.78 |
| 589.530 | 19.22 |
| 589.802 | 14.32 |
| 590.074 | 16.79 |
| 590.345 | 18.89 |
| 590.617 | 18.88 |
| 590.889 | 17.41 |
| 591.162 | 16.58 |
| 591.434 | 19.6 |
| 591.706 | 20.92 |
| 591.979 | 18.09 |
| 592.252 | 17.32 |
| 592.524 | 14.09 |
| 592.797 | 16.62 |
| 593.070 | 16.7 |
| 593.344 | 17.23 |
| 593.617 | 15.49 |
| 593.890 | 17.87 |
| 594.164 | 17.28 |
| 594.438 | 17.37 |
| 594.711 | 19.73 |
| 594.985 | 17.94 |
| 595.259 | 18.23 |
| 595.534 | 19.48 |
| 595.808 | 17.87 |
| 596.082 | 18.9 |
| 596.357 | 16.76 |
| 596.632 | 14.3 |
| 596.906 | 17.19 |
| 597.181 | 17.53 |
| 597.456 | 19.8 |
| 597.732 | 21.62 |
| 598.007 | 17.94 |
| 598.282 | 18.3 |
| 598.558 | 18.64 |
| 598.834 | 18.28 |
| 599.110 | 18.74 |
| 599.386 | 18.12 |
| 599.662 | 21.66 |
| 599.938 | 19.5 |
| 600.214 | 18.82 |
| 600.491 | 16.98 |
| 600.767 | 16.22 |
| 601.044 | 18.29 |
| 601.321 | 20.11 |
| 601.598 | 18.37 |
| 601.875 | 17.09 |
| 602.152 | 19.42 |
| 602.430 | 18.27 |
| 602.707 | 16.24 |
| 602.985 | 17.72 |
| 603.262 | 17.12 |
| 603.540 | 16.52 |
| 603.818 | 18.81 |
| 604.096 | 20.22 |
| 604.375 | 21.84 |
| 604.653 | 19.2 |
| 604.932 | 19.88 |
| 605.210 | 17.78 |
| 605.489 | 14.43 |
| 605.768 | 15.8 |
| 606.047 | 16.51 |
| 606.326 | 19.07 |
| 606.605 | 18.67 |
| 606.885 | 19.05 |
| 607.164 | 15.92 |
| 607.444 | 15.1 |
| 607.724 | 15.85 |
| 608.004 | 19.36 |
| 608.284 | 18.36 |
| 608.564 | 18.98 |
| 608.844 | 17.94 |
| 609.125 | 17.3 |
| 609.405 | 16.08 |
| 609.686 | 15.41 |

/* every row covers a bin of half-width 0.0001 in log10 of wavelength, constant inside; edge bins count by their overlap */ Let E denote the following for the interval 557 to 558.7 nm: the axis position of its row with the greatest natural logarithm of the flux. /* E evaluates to 557.836 nm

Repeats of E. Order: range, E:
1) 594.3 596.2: 594.711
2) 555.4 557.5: 556.040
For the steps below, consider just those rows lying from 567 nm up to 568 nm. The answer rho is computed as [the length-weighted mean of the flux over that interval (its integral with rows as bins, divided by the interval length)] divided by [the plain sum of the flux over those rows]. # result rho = 0.25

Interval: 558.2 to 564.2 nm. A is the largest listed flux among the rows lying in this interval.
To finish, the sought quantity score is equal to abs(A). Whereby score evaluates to 22.2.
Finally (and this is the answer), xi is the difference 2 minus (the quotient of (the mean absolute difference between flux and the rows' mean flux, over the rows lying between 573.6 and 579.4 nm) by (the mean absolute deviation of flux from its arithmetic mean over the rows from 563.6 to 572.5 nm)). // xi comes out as 1.2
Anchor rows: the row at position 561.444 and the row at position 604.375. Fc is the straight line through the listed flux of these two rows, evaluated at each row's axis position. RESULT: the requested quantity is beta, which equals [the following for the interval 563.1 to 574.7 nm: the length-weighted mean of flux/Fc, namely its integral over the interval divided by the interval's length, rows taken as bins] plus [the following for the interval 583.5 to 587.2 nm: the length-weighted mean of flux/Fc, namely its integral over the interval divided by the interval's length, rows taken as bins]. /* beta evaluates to 1.79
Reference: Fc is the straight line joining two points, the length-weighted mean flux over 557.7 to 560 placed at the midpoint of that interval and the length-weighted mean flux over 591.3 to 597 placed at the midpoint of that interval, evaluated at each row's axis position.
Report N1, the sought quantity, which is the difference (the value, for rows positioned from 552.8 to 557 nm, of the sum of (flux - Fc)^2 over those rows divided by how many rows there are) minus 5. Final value 11.0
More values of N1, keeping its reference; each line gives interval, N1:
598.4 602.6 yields -2.1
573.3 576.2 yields -1.1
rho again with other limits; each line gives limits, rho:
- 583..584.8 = 0.14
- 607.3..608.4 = 0.25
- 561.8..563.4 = 0.17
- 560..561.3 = 0.20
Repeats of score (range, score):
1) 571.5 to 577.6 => 21.6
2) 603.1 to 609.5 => 21.8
